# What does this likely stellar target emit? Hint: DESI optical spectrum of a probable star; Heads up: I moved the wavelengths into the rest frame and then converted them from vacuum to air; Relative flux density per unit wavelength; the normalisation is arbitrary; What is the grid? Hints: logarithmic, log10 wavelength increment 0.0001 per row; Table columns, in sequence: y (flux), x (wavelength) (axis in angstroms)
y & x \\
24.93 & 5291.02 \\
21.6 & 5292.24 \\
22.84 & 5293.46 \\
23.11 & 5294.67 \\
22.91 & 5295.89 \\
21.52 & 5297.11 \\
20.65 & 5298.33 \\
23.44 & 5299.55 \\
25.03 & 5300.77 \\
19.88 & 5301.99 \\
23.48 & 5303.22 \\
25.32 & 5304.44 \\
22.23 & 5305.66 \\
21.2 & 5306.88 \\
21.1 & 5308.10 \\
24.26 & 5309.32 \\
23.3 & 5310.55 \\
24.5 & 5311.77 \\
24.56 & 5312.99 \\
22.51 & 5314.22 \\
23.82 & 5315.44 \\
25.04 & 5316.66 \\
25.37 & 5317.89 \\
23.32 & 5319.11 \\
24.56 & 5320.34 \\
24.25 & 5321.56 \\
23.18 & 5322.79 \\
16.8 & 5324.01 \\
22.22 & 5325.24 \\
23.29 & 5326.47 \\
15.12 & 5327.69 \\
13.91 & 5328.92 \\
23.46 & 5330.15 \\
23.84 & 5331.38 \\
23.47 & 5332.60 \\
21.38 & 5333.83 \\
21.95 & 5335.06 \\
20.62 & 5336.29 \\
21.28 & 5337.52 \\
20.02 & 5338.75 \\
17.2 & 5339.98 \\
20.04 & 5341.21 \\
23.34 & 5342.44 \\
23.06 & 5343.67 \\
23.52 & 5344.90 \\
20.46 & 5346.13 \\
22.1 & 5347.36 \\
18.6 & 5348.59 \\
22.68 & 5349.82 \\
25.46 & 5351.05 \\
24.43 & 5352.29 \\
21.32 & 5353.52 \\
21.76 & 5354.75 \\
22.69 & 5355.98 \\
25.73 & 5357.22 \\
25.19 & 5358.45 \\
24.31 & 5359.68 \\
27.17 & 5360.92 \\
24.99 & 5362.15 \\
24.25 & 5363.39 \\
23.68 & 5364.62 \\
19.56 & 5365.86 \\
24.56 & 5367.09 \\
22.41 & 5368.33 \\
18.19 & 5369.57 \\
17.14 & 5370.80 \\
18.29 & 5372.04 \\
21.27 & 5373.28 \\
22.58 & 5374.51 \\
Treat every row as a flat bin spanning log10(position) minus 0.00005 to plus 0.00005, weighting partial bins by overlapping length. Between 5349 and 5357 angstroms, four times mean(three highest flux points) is 96.8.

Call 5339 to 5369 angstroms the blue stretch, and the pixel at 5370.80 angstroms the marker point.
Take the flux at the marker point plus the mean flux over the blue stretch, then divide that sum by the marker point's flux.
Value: 2.33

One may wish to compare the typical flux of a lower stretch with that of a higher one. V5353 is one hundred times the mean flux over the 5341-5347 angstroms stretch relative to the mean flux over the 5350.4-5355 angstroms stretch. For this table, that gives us 95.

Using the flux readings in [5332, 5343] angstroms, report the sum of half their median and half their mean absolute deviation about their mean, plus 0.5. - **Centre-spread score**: 11.8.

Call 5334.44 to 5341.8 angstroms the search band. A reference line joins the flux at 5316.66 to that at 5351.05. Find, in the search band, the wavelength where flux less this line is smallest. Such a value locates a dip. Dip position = 5339.98 angstroms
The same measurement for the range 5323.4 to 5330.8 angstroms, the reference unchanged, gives 5328.92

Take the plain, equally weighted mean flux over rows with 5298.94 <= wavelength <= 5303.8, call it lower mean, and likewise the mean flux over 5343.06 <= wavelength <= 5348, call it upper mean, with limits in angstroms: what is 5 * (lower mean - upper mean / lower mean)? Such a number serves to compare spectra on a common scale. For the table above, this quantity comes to 110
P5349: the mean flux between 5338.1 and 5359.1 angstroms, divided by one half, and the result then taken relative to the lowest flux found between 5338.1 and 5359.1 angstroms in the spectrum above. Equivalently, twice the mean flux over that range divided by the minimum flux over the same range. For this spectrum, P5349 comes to 2.58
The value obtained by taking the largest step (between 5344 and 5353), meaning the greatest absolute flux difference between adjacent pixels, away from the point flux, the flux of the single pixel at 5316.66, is 21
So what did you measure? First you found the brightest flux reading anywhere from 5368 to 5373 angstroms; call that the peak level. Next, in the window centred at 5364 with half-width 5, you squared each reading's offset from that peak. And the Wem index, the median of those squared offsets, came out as 4.1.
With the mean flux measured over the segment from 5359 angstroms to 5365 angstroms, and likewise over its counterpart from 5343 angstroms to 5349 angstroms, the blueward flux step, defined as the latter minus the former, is -3.3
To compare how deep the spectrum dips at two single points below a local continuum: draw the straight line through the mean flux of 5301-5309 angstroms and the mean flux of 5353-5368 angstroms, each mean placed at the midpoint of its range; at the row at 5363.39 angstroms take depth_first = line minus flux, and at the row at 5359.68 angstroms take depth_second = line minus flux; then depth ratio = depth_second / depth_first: 1.4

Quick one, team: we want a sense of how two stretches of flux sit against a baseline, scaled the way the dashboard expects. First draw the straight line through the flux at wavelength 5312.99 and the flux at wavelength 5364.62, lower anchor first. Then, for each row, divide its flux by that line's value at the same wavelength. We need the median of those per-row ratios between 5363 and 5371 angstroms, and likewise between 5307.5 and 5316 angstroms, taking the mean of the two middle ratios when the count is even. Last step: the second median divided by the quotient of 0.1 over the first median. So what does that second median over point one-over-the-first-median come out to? 9.2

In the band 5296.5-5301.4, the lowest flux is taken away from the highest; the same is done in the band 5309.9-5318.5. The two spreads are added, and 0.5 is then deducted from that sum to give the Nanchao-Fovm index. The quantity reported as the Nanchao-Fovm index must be 6.7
